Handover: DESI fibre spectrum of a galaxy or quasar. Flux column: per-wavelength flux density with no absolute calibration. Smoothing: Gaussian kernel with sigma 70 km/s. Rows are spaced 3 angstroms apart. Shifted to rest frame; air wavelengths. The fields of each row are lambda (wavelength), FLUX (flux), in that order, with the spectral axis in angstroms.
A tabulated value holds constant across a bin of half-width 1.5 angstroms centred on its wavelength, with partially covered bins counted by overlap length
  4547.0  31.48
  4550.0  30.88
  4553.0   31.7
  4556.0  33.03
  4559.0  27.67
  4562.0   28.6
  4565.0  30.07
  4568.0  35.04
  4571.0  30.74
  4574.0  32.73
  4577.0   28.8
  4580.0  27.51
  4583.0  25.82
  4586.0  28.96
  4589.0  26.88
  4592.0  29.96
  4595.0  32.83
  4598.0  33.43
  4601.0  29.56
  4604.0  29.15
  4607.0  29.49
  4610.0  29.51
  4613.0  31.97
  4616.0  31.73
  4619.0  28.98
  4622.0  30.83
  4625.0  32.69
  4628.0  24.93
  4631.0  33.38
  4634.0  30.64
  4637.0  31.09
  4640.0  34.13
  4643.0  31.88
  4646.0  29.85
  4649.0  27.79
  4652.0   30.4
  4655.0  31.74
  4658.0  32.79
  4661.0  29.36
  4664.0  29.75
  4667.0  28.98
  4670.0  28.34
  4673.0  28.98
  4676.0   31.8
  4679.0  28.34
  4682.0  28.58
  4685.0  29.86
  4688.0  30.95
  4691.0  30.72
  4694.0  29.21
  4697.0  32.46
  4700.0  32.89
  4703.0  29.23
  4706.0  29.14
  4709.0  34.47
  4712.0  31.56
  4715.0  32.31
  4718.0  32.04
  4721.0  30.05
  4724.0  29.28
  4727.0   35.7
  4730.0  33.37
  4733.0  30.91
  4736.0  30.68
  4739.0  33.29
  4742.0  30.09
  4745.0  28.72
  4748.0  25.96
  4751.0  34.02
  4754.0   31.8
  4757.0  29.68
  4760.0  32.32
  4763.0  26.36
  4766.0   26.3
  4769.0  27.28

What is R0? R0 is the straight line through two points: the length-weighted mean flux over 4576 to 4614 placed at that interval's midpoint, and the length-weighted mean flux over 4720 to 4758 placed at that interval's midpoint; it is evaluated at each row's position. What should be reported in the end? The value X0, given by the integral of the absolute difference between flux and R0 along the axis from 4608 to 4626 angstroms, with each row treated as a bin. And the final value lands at 26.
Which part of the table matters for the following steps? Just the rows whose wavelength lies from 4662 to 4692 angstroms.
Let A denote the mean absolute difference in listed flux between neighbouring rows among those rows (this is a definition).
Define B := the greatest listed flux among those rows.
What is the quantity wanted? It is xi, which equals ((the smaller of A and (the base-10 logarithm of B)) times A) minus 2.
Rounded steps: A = 1.2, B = 31.8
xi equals -0.5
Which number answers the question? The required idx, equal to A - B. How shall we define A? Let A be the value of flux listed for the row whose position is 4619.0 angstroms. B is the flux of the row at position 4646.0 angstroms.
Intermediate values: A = 28.98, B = 29.85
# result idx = -0.9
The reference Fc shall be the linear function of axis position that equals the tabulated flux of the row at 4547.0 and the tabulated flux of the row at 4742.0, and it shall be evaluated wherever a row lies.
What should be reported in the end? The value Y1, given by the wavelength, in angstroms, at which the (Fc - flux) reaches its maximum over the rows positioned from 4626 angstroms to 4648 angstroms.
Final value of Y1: 4628.0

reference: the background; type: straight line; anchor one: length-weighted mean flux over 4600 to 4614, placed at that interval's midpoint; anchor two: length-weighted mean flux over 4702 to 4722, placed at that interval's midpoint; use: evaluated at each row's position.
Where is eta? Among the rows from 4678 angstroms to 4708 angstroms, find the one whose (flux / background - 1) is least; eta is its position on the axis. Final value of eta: 4679.0 angstroms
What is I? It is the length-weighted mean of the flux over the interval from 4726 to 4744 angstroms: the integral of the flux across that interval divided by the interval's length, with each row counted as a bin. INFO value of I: 32.1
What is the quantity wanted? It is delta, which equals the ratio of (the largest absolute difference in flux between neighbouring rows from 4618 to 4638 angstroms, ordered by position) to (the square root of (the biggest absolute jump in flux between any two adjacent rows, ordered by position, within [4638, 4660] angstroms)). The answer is 5.2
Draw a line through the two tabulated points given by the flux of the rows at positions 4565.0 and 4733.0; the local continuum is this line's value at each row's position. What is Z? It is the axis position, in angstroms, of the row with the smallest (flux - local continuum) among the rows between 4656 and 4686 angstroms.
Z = 4679.0 angstroms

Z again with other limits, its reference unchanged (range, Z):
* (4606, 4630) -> 4628.0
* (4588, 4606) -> 4589.0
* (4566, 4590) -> 4583.0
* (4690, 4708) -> 4706.0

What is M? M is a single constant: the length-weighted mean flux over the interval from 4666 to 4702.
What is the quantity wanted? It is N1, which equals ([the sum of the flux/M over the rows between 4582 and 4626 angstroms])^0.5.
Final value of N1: 3.87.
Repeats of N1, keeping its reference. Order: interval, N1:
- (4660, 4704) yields 3.86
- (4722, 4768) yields 3.90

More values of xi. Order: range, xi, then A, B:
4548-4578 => 2.3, 2.8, 35.04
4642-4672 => 0.4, 1.6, 32.79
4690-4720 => 1.1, 2.0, 34.47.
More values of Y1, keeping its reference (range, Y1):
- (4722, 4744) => 4724.0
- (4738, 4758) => 4748.0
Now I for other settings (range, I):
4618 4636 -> 30.3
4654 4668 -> 30.5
